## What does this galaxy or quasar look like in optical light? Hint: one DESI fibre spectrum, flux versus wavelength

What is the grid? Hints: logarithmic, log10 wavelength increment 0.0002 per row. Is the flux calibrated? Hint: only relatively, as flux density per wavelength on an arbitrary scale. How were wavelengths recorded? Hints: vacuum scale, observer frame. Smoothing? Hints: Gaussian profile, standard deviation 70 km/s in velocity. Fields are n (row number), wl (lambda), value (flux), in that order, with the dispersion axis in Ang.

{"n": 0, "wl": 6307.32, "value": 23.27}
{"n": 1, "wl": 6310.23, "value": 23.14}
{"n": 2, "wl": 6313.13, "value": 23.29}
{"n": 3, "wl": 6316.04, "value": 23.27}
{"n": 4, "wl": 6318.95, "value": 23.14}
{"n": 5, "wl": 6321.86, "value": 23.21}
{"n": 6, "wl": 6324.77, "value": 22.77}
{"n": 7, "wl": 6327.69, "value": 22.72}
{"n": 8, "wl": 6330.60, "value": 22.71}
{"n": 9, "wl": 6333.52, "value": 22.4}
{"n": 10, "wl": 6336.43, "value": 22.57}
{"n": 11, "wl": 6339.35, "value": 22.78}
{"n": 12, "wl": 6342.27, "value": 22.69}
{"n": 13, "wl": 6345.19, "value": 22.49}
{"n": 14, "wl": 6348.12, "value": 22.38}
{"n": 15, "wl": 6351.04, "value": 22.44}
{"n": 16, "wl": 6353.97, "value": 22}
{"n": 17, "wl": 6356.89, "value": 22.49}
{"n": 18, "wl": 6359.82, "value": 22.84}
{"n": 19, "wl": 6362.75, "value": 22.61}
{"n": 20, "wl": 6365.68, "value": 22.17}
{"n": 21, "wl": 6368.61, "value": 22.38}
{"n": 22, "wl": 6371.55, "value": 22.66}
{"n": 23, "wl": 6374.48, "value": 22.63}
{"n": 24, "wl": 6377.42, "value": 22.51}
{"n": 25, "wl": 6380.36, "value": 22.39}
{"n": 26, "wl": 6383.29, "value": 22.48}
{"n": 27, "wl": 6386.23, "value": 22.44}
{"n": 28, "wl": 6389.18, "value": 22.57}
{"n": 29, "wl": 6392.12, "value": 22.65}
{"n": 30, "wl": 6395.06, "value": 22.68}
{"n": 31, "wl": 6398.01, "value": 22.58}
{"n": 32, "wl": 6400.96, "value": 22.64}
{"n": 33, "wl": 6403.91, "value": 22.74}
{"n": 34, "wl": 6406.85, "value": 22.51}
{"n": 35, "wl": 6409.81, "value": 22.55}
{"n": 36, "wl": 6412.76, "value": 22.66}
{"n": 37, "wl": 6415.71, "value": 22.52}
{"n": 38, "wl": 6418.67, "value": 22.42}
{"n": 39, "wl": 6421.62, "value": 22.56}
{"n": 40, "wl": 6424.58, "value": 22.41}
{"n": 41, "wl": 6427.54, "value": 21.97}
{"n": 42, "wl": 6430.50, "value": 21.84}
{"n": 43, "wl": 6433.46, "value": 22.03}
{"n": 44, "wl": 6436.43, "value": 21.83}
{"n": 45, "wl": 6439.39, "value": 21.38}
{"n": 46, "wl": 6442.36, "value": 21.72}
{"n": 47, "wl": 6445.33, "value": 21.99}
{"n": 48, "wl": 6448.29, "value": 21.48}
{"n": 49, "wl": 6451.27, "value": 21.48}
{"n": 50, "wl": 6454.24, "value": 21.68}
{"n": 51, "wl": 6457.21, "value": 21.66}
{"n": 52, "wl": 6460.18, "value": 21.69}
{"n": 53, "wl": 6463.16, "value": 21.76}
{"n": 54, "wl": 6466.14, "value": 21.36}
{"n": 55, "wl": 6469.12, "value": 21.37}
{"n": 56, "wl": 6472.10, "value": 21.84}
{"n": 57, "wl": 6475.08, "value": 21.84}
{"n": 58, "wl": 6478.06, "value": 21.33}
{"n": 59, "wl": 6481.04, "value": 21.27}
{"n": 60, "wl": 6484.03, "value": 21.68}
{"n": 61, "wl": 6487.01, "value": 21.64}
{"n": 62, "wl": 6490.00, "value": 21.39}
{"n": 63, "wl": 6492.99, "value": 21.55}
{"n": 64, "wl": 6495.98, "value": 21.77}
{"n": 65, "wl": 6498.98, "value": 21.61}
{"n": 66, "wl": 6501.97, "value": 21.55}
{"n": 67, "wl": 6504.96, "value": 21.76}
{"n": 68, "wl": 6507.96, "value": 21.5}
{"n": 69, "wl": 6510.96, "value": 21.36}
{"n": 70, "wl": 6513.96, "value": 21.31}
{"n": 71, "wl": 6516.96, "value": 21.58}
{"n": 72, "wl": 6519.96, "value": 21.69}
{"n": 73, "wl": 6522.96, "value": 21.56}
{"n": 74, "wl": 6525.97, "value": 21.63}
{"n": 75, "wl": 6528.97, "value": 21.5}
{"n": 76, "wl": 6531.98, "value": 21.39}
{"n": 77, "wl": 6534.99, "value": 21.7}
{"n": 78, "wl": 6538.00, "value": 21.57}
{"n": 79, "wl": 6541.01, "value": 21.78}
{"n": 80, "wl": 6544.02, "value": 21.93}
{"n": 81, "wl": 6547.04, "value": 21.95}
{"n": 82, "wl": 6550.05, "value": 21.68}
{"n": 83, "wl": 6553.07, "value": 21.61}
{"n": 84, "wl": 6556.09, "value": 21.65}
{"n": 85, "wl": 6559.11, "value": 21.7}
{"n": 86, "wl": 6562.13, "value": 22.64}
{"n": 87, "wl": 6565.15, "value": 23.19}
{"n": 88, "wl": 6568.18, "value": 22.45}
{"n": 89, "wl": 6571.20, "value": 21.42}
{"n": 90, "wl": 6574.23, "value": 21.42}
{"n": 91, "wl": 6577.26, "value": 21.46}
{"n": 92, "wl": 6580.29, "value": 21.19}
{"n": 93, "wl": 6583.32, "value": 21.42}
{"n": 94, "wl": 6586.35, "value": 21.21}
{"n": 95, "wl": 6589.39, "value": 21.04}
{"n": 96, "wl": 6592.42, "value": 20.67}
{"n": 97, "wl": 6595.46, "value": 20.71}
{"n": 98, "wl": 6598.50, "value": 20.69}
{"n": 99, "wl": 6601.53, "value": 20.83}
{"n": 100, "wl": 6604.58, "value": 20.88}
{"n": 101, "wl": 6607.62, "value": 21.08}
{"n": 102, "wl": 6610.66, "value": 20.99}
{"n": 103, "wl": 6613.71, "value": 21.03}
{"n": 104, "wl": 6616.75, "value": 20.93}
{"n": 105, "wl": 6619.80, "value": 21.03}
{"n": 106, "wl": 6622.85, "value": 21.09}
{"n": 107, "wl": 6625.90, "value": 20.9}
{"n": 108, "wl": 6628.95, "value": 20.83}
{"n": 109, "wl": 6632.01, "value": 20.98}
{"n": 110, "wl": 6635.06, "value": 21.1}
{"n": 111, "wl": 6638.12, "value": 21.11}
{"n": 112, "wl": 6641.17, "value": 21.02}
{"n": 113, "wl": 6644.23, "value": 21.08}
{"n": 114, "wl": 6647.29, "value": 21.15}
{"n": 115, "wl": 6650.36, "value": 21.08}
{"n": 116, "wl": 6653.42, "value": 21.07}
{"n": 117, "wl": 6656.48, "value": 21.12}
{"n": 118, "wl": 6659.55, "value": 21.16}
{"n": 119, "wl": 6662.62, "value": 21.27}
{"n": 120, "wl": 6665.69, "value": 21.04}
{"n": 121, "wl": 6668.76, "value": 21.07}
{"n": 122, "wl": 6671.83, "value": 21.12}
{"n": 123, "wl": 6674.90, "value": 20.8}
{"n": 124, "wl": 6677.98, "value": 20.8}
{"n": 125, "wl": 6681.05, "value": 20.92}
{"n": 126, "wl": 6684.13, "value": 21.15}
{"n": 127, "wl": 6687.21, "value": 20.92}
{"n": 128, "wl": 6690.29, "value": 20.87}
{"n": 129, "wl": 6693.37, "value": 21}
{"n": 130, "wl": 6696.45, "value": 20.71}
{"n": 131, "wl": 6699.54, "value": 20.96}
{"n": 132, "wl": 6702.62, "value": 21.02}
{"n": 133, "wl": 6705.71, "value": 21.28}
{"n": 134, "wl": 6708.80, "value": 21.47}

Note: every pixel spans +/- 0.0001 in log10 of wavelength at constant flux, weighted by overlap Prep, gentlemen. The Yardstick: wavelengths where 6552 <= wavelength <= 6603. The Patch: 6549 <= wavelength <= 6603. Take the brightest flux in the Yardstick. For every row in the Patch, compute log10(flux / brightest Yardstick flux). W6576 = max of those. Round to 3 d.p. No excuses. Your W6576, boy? 0.000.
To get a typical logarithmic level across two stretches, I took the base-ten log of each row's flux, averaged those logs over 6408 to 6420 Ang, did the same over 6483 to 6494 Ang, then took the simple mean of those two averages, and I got 1.34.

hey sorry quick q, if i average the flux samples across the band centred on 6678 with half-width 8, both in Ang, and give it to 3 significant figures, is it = 21.0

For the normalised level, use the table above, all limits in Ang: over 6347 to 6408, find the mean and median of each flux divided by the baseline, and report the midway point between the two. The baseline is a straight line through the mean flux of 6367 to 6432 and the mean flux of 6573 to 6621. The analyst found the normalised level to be 0.994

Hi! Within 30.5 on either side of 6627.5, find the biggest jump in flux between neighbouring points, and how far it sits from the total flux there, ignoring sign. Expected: 420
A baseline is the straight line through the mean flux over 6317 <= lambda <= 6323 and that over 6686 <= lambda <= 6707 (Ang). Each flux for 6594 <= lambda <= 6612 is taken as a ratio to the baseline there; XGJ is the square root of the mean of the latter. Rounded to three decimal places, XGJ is 0.985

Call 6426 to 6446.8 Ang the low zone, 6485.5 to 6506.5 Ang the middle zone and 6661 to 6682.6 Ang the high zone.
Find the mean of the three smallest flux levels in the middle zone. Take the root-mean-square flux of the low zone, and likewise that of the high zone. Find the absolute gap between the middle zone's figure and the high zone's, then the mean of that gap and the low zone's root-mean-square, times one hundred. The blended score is 1116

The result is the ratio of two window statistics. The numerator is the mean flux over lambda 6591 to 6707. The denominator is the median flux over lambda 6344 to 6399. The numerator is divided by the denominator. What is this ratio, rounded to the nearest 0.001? 0.933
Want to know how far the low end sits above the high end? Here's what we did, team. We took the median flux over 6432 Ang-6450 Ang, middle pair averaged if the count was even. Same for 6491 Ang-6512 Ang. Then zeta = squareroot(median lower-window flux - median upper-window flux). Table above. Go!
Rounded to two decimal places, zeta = 0.47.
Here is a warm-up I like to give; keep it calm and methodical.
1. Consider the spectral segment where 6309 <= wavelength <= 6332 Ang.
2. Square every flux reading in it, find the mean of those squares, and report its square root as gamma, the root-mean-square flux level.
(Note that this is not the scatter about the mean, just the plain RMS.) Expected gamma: 23.0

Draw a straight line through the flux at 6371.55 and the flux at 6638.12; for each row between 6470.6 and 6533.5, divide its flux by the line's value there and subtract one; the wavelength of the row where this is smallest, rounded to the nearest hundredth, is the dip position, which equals 6481.04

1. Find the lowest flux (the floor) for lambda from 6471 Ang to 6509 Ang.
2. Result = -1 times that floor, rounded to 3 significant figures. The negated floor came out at -21.3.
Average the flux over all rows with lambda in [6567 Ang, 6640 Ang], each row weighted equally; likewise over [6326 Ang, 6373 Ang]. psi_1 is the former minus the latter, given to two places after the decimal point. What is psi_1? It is -1.42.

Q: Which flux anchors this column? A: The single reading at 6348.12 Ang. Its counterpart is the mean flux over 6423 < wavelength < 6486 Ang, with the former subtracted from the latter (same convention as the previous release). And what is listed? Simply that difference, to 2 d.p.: -0.68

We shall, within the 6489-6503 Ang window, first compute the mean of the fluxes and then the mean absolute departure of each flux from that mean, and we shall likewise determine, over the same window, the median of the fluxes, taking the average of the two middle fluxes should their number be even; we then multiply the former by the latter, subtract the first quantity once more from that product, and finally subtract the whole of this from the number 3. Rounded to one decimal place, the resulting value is 1.1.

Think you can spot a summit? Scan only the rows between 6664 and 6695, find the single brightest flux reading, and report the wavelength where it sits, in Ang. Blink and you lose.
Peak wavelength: 6684.13 Ang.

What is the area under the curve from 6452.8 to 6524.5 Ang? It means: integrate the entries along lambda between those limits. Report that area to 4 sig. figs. 1547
